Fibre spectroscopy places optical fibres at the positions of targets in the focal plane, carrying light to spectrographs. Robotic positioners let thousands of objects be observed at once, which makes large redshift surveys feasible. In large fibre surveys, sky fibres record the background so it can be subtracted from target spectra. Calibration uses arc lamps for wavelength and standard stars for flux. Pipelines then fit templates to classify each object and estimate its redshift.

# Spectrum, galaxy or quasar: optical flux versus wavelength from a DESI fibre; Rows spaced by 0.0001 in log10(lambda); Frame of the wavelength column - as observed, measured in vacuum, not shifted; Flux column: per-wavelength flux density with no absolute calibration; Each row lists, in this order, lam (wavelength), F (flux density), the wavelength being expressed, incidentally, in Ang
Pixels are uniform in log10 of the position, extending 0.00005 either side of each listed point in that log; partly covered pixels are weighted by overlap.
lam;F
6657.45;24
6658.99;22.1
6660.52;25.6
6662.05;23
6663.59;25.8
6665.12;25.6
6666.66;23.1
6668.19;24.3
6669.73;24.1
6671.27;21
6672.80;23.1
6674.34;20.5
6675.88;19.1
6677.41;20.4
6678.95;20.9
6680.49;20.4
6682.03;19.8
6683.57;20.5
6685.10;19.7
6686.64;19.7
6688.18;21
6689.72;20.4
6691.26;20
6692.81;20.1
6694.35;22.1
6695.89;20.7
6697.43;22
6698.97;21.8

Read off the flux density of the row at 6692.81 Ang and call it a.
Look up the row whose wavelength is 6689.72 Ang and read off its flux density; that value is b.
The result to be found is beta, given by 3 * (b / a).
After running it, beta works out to 3.04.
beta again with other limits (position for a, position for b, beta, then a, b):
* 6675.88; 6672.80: 3.63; 19.1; 23.1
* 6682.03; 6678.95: 3.17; 19.8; 20.9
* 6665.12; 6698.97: 2.55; 25.6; 21.8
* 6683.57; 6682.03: 2.90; 20.5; 19.8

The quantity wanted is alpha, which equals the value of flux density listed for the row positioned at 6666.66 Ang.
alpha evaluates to 23.1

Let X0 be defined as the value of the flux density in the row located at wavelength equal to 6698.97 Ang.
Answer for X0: 21.8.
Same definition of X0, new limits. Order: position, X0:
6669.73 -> 24.1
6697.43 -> 22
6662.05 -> 23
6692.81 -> 20.1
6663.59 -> 25.8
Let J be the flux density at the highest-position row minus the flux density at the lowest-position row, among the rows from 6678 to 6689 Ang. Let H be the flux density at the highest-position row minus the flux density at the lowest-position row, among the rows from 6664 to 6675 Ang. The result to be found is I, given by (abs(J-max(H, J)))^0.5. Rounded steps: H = -5.1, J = 0.1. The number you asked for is 0.0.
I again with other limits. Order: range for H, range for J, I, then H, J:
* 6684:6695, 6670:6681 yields 1.7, 2.4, -0.6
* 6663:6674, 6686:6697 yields 0.0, -2.7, 1.0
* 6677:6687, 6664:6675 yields 2.1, -0.7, -5.1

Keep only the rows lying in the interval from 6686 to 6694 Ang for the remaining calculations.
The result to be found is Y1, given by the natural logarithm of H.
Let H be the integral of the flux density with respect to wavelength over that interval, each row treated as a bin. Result 5.09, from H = 163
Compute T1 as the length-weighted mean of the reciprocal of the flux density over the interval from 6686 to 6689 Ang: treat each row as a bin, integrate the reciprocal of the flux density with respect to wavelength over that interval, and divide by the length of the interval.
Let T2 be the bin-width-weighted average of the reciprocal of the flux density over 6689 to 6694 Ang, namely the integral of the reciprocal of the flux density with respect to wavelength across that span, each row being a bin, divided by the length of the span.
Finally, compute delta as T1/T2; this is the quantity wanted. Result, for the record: 1.00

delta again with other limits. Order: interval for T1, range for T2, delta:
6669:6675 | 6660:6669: 1.11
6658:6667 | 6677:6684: 0.84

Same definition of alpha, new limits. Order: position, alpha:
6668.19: 24.3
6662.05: 23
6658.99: 22.1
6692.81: 20.1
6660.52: 25.6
